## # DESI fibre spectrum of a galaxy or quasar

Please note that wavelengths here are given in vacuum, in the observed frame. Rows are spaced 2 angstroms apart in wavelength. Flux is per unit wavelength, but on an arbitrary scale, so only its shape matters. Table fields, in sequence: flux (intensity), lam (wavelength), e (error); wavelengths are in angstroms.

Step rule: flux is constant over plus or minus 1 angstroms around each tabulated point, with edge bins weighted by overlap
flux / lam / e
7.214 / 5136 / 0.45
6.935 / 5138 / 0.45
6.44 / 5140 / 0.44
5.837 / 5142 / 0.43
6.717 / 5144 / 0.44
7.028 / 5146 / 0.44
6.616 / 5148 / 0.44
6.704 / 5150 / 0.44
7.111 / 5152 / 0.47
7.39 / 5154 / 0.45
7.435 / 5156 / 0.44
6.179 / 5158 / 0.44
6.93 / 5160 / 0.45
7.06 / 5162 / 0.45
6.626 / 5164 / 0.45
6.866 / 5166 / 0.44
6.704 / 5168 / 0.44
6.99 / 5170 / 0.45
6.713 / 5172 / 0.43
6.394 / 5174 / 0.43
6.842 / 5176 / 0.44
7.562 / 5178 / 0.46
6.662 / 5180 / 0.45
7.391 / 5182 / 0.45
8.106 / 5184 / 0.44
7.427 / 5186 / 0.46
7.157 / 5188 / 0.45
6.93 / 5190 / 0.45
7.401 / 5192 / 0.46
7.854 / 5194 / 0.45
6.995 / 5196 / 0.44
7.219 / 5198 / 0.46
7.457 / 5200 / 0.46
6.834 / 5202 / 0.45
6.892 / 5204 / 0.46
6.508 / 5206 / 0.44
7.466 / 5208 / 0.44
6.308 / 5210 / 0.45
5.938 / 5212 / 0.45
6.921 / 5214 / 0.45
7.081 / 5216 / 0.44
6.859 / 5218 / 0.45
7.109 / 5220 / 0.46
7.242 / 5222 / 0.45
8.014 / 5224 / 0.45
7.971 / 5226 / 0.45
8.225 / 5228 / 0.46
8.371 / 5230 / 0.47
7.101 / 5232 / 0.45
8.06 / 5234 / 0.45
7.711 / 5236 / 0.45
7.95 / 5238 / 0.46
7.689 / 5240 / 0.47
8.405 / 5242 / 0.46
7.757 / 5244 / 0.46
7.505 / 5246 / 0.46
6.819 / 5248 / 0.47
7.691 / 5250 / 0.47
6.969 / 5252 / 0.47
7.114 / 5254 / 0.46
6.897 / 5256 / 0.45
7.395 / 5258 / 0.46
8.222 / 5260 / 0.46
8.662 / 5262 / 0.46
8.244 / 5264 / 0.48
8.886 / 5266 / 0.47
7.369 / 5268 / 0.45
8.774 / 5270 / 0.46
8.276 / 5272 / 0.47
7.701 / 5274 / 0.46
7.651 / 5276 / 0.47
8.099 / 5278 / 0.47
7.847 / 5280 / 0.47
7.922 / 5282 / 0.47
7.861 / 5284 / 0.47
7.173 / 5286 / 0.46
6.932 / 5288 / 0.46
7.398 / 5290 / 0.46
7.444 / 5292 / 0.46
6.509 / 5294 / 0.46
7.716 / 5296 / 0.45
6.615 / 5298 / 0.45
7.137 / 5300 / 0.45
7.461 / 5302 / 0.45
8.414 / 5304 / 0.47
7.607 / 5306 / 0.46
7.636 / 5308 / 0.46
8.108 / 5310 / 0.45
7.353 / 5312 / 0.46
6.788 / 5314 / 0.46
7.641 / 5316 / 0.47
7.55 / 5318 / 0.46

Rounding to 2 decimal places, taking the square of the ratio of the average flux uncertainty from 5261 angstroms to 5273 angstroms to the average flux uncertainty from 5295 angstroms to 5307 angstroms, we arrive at 1.04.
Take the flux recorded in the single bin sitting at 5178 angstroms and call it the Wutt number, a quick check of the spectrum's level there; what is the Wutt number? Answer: 7.562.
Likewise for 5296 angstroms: 7.716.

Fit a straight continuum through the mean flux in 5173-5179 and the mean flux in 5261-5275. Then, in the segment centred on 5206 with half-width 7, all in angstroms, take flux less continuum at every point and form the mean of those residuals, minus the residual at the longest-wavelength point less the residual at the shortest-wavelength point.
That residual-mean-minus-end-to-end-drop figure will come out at 1.1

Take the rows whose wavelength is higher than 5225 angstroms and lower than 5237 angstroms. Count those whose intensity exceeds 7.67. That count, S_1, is 5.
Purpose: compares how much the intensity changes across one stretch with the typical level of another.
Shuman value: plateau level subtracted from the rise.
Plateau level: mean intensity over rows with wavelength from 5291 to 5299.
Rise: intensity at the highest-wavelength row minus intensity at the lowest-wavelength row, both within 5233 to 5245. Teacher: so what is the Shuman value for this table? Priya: -7.4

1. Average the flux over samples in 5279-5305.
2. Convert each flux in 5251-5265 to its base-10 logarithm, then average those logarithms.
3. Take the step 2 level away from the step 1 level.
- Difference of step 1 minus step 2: 6.54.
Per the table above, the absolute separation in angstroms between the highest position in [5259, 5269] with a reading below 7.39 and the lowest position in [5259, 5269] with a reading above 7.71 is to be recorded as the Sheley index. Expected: 8 angstroms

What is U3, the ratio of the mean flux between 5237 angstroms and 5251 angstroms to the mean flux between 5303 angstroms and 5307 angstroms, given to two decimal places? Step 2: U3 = 0.96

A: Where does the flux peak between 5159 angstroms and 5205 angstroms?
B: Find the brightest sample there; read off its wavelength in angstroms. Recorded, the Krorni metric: 5184 angstroms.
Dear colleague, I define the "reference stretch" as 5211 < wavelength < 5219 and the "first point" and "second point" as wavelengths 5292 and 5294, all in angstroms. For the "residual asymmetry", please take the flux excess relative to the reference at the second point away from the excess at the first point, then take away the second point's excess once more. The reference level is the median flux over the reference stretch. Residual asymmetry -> 1.3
